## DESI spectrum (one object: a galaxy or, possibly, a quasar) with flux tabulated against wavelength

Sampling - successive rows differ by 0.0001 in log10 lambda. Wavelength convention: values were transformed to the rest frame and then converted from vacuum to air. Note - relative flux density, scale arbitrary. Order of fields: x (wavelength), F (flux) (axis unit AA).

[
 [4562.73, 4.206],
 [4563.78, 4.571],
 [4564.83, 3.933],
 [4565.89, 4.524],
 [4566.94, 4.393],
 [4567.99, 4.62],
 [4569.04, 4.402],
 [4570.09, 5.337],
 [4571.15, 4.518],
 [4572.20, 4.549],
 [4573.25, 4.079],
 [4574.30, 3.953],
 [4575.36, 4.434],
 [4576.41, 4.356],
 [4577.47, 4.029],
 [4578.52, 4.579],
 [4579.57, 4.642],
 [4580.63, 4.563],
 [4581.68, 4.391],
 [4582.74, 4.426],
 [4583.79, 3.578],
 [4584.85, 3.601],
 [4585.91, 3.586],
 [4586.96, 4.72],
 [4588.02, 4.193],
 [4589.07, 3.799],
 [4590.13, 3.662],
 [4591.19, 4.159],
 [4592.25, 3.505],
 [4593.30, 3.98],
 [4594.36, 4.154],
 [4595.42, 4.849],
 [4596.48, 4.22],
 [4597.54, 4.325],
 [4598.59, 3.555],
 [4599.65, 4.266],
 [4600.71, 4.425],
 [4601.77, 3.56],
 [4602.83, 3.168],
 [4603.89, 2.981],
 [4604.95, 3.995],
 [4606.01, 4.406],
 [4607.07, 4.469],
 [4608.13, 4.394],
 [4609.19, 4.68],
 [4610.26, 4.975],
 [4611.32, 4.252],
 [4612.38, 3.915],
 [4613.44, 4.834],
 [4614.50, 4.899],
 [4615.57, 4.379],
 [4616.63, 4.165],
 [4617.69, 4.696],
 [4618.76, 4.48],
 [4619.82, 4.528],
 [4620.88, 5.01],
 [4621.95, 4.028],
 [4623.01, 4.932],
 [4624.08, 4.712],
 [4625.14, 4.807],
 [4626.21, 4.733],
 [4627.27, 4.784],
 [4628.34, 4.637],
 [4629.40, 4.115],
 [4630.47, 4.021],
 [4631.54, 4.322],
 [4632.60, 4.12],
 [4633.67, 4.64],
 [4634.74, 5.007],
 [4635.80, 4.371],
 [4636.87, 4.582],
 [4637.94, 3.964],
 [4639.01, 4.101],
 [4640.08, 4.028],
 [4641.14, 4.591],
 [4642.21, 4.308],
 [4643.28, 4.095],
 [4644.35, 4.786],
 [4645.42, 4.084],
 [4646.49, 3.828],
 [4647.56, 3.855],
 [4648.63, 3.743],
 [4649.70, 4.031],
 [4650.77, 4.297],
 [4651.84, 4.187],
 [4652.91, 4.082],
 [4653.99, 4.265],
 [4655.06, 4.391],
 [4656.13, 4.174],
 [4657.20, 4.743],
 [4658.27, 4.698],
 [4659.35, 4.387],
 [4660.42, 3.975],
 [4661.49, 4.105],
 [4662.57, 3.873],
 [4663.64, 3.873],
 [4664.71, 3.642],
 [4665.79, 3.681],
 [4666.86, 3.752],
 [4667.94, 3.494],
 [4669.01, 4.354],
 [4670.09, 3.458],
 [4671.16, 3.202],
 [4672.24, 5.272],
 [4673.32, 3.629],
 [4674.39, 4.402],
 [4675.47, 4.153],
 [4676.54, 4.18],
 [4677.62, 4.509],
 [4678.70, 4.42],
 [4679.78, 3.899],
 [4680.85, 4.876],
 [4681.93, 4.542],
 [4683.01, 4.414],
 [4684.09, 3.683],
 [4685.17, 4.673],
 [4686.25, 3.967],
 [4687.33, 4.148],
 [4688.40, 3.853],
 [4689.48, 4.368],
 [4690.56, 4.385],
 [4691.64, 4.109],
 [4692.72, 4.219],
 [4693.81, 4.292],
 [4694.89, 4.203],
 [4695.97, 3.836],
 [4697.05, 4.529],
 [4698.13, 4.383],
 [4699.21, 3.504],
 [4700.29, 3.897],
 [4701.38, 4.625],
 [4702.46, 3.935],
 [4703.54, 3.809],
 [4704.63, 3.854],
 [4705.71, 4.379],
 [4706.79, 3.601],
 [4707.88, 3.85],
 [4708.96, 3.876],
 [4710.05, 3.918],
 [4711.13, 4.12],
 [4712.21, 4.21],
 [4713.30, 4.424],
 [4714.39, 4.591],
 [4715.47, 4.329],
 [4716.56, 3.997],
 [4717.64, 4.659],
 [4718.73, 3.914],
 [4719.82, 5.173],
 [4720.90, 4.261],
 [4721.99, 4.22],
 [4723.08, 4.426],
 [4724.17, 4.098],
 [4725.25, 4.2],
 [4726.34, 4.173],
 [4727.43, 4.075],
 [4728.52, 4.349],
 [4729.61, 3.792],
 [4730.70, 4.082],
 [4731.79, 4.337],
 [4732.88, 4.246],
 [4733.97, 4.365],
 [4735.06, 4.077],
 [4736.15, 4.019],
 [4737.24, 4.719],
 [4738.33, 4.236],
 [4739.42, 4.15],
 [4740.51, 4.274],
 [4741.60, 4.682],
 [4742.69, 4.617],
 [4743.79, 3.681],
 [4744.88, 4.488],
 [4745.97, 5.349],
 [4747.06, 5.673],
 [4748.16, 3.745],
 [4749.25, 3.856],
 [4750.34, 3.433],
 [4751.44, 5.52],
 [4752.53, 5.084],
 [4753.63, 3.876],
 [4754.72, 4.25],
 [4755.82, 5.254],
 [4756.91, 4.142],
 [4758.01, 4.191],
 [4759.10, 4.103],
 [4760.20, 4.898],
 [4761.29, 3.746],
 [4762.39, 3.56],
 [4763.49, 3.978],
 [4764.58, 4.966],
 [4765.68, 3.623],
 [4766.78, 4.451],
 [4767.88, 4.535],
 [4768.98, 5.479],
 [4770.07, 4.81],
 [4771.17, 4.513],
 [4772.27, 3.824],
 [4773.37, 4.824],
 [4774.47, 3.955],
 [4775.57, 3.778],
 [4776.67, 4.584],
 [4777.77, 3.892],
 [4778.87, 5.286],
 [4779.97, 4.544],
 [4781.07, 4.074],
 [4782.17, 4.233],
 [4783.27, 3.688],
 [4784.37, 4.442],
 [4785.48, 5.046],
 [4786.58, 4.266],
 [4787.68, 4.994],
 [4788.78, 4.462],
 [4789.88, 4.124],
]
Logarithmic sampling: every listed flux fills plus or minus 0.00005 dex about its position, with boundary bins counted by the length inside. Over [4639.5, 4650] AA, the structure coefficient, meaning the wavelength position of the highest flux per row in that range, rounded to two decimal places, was 4644.35 AA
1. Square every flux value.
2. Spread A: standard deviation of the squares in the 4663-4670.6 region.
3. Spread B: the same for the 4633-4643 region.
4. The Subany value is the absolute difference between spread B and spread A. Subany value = 0.7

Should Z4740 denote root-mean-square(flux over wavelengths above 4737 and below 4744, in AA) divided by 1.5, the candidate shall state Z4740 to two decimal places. 2.90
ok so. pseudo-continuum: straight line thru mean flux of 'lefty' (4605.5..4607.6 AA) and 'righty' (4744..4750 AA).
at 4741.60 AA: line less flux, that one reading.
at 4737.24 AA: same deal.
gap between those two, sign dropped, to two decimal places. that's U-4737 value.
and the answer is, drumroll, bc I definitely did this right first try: 0.04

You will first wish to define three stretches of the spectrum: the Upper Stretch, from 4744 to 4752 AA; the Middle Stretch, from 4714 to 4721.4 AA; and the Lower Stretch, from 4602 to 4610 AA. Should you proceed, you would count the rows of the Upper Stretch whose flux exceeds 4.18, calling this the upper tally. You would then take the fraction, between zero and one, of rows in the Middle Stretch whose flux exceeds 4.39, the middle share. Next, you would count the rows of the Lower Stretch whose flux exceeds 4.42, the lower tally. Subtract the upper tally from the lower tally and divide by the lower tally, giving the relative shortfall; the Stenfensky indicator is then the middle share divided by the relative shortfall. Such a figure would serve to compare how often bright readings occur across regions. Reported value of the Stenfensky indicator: -0.43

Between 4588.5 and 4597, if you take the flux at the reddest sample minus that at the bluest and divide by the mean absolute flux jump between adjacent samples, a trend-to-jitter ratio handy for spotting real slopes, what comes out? 0.9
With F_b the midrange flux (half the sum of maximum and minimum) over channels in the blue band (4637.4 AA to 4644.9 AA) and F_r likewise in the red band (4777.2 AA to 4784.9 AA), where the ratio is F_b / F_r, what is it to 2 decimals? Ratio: 0.98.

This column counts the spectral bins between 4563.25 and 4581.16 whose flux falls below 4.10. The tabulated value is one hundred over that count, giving 25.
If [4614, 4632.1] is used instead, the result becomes 50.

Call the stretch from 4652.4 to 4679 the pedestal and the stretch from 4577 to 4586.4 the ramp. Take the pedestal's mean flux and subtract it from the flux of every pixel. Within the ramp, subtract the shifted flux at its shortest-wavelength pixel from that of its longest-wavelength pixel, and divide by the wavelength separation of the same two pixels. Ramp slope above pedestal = -0.05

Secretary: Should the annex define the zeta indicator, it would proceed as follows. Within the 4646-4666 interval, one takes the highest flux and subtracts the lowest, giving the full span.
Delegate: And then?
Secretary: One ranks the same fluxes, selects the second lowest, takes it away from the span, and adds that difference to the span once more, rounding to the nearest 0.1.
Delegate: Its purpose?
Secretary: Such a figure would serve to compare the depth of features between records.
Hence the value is -1.5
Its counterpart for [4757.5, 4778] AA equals 0.2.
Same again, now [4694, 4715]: -1.4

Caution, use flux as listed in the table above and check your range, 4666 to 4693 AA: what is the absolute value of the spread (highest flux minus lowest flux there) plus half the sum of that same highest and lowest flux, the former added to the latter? 6.3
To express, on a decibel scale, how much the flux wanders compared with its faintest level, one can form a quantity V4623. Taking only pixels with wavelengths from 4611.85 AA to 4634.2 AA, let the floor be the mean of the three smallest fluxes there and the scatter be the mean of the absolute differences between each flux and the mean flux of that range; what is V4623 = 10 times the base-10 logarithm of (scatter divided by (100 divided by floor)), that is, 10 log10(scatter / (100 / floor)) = -19.3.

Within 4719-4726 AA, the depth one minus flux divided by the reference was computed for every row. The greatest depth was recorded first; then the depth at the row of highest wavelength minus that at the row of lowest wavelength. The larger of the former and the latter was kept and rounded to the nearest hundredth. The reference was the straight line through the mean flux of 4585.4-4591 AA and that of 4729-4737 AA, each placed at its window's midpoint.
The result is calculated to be 0.24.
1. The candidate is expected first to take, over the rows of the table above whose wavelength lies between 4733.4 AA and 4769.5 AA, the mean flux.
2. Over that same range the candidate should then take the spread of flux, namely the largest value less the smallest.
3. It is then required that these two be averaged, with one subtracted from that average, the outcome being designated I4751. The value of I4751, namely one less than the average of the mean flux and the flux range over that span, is 2.3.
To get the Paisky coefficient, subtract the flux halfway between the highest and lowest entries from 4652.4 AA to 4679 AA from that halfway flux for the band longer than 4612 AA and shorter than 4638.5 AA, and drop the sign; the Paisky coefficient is 0.23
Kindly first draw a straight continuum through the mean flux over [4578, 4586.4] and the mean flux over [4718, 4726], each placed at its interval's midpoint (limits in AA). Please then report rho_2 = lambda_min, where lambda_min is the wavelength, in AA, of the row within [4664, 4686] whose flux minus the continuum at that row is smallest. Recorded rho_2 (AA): 4671.16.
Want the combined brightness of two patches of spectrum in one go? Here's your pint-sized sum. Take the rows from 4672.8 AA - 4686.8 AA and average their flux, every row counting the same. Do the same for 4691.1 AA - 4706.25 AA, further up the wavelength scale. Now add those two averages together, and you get 8.37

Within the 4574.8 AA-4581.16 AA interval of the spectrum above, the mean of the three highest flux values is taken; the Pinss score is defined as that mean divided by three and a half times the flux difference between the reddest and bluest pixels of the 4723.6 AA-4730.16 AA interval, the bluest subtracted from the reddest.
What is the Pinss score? -4.3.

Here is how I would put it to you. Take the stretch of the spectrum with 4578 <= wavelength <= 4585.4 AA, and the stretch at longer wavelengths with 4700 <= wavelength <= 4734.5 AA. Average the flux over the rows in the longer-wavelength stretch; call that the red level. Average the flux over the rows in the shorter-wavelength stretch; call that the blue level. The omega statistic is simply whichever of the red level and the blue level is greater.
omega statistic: 4.25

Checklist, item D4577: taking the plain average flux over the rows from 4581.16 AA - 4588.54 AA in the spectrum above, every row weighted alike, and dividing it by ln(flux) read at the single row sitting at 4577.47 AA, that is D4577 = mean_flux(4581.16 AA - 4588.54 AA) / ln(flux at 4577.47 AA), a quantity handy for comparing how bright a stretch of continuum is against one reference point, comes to 2.9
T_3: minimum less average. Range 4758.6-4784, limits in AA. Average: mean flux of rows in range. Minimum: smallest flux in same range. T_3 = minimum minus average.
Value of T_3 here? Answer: -0.76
